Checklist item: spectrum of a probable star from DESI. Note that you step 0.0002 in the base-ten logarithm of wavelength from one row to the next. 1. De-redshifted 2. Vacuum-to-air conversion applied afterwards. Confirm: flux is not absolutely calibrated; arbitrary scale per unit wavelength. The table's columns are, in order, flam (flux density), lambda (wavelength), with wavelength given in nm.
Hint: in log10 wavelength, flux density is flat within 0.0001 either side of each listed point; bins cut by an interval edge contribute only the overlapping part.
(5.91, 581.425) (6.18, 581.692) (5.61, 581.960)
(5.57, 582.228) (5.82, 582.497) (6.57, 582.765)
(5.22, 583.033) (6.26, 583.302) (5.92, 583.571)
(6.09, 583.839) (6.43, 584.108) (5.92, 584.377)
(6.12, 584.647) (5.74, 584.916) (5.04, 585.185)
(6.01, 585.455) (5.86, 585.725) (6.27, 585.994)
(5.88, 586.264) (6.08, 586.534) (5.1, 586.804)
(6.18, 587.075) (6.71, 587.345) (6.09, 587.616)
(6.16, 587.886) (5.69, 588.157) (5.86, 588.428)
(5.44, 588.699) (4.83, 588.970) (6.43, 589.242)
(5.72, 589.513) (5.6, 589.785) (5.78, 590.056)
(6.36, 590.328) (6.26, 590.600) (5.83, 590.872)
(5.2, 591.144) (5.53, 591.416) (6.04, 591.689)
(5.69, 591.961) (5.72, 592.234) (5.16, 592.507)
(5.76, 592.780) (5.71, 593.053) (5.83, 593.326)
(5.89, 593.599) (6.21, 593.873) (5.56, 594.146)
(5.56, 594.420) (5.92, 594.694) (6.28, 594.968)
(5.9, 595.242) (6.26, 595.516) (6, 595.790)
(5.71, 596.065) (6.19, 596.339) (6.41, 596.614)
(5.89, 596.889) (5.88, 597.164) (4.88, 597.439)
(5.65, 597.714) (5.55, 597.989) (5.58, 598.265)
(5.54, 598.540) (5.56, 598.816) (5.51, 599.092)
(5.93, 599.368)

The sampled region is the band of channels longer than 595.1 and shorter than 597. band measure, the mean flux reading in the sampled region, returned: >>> 6.1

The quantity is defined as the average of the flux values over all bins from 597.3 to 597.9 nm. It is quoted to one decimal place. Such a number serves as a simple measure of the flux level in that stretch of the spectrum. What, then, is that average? 5.3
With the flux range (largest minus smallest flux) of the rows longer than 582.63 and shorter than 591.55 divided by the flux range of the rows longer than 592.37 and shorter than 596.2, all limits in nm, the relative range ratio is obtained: 1.68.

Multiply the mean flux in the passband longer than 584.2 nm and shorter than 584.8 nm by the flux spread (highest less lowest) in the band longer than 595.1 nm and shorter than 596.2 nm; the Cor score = 3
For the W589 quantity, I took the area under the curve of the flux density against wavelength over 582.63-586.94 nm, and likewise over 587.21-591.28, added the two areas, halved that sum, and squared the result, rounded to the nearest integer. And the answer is 608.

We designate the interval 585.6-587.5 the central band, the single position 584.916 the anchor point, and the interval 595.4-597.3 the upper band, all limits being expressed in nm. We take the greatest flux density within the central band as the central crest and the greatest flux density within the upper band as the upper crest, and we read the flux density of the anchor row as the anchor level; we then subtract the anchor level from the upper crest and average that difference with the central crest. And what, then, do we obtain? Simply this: 3.69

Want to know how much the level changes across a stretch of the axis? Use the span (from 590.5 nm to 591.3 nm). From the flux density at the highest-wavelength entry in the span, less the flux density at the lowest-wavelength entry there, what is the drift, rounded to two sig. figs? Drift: -1.1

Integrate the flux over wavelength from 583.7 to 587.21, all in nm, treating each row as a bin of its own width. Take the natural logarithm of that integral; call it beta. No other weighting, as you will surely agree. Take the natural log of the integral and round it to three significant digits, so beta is 3.03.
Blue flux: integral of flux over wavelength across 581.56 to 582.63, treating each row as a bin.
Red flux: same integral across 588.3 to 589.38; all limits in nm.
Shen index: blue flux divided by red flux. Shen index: 1.02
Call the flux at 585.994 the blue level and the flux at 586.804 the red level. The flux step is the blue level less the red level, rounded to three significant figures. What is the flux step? 1.17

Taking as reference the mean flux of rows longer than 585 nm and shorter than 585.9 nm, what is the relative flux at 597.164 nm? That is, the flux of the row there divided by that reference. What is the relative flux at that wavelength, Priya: 1.04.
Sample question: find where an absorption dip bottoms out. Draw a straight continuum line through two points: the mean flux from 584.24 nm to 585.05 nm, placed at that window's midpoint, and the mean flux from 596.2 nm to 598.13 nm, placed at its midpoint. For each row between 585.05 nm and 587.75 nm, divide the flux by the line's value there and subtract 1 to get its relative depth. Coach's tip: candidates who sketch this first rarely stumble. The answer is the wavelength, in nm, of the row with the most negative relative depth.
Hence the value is 585.185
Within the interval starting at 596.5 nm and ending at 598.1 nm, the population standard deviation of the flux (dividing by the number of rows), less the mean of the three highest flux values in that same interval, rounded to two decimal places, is -5.60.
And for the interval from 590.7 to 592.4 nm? -5.60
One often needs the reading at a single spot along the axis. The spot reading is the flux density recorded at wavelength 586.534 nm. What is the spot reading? 6.08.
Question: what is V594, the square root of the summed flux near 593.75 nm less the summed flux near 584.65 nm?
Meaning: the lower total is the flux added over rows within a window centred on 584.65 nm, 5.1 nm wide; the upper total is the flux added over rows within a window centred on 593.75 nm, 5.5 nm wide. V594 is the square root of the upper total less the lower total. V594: 2.0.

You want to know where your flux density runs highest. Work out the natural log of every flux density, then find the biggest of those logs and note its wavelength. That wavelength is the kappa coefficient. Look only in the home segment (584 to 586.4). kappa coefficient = 584.108 nm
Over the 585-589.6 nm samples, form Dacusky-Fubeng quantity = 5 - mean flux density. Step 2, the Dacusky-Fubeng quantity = -0.844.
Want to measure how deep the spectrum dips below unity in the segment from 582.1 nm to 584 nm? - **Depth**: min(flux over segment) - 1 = 4.2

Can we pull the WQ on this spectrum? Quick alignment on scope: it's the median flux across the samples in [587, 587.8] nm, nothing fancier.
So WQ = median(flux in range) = 6.18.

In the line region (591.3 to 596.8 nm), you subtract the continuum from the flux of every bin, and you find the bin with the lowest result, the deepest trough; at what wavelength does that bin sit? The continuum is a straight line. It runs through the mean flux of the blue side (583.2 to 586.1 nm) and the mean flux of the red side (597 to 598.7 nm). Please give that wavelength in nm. 592.507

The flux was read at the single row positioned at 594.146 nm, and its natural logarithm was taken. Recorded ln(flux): 1.72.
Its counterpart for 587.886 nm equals 1.82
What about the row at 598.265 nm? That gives 1.72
